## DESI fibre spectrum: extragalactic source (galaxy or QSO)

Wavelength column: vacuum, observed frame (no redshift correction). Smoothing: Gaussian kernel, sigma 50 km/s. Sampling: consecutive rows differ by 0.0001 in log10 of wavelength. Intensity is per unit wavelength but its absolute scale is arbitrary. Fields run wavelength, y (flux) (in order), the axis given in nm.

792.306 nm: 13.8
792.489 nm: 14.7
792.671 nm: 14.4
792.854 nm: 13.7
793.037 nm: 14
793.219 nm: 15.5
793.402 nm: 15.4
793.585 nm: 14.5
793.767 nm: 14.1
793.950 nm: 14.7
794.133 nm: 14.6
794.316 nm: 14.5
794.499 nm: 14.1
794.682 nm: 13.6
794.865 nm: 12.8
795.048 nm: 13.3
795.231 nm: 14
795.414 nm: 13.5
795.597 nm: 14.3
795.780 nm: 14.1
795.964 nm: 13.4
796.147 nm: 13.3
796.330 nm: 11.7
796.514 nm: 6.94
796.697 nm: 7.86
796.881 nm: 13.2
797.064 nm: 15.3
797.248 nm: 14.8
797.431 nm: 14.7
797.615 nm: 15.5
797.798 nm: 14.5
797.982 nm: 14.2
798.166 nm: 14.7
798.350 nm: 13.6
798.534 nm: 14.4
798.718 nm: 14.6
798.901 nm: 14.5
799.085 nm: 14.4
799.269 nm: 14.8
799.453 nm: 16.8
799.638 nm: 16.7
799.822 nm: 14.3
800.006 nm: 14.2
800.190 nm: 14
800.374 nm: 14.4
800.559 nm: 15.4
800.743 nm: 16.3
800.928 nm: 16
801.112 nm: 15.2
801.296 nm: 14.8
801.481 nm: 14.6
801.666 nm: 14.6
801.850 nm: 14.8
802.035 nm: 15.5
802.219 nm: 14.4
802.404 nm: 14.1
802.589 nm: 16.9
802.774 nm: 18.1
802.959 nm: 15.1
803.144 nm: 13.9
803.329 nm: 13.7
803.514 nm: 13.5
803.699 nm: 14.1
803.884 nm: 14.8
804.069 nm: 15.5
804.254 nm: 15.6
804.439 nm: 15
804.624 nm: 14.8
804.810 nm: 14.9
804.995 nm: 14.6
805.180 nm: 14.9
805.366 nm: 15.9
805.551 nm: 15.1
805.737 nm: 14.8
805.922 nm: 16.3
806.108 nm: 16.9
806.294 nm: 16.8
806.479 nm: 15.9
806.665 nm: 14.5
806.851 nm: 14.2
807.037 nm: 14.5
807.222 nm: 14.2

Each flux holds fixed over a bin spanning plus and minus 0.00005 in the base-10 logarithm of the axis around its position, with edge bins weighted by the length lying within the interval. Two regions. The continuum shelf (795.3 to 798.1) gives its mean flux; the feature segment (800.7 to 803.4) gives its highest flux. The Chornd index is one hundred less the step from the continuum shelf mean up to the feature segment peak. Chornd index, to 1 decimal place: 95.1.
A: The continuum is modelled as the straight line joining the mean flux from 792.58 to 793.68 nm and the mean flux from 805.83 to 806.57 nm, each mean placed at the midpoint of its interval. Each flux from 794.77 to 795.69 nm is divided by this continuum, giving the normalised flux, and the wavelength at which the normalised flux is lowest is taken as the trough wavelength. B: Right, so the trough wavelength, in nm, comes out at 794.865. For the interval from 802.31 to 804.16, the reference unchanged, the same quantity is 803.514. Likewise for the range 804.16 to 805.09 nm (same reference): 804.995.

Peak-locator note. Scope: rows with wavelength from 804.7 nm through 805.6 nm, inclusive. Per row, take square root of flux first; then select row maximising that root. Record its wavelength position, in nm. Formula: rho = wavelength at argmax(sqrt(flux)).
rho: 805.366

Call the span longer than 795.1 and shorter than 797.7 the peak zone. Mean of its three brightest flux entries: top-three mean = 15.2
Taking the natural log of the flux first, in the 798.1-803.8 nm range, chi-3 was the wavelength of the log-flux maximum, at 802.774 nm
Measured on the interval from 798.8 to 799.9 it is 799.453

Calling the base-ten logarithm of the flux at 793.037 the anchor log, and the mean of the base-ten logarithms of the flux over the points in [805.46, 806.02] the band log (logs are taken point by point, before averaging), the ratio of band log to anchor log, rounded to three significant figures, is 1.04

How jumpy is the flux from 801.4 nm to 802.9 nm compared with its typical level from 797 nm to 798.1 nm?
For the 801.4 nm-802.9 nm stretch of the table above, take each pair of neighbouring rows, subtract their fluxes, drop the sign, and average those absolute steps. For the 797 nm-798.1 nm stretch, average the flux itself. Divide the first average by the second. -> 0.061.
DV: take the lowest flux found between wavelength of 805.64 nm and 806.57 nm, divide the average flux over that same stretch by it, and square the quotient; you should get 1.19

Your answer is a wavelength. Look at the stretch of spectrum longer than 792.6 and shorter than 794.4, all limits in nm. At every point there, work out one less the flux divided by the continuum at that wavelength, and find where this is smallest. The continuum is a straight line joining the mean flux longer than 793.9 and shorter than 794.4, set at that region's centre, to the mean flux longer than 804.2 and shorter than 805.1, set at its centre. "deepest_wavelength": 793.219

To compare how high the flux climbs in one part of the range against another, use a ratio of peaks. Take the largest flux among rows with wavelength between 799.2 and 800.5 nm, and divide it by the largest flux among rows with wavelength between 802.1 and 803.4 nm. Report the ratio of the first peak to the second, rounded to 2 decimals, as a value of 0.93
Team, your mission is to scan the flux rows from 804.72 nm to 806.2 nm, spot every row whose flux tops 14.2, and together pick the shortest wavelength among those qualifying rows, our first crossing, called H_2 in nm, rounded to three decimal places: 804.810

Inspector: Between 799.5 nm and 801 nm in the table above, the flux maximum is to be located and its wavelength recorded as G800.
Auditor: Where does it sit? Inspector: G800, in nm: 799.638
